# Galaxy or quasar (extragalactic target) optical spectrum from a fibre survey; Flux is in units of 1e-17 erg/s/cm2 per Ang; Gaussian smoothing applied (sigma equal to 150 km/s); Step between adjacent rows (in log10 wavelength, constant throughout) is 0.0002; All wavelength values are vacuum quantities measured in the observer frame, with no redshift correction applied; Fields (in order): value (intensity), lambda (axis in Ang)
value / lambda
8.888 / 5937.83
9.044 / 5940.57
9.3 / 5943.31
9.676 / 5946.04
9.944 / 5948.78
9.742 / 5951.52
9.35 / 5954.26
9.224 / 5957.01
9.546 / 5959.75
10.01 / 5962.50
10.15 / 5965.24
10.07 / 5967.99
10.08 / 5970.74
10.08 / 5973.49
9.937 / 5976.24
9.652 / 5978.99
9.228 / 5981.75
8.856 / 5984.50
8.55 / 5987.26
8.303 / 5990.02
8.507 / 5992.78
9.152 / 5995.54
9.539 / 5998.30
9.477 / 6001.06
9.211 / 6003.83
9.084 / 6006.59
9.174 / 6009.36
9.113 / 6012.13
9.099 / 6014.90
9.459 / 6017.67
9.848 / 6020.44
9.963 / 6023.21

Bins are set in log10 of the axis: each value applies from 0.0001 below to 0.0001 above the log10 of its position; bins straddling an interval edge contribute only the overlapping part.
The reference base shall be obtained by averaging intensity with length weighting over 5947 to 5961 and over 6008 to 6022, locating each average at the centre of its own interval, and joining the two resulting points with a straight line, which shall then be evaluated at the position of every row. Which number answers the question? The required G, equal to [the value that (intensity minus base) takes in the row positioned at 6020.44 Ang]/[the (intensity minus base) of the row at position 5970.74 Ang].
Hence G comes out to 0.9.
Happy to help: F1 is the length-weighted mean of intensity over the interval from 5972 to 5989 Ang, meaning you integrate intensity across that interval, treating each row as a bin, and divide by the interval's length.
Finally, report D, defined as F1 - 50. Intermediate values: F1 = 9.4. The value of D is -40.6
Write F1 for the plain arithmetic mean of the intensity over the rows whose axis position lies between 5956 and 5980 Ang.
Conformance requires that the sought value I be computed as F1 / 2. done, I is 4.93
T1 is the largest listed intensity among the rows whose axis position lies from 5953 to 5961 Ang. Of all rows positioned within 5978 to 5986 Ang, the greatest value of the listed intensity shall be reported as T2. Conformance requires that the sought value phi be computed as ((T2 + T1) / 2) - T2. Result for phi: -0.05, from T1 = 9.546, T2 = 9.652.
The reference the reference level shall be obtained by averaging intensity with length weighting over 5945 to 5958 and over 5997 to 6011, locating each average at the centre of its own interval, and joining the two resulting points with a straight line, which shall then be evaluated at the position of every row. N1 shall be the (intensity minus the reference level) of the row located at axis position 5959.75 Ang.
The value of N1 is 0.00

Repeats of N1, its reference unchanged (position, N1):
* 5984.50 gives -0.55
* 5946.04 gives 0.05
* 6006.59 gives -0.19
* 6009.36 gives -0.09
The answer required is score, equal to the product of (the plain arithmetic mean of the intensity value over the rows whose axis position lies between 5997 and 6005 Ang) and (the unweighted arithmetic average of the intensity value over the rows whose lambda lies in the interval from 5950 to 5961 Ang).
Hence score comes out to 89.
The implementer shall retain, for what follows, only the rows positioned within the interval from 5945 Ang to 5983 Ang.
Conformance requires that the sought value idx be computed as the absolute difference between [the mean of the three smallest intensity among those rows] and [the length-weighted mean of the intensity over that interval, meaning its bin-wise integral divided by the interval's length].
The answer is 0.5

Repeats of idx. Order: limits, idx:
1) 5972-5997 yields 0.7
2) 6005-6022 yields 0.2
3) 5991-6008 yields 0.2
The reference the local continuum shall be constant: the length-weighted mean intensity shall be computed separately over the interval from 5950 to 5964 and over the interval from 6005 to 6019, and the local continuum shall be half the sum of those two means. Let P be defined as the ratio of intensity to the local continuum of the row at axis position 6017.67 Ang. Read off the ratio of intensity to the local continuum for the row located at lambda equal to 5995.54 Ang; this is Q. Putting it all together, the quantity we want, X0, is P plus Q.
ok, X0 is 1.98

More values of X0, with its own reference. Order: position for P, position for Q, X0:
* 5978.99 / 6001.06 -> 2.04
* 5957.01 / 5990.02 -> 1.87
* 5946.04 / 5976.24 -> 2.09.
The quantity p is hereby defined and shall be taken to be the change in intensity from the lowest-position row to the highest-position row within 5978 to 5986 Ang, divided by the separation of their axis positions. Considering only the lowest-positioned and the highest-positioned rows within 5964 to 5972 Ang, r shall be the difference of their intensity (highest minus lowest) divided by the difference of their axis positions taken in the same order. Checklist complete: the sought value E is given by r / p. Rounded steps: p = -0.14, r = -0.01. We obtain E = 0.1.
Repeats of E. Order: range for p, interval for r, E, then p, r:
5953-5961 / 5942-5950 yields 3.3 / 0.04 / 0.12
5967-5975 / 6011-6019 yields 34.4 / 0.00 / 0.06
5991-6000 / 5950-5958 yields -0.5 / 0.19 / -0.09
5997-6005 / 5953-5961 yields -0.6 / -0.06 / 0.04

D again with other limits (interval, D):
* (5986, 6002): -41.1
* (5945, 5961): -40.4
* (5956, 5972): -40.1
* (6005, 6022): -40.7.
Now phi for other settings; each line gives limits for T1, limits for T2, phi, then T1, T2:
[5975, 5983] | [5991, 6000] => 0.20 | 9.937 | 9.539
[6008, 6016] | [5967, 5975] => -0.45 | 9.174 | 10.08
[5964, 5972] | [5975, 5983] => 0.11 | 10.15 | 9.937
